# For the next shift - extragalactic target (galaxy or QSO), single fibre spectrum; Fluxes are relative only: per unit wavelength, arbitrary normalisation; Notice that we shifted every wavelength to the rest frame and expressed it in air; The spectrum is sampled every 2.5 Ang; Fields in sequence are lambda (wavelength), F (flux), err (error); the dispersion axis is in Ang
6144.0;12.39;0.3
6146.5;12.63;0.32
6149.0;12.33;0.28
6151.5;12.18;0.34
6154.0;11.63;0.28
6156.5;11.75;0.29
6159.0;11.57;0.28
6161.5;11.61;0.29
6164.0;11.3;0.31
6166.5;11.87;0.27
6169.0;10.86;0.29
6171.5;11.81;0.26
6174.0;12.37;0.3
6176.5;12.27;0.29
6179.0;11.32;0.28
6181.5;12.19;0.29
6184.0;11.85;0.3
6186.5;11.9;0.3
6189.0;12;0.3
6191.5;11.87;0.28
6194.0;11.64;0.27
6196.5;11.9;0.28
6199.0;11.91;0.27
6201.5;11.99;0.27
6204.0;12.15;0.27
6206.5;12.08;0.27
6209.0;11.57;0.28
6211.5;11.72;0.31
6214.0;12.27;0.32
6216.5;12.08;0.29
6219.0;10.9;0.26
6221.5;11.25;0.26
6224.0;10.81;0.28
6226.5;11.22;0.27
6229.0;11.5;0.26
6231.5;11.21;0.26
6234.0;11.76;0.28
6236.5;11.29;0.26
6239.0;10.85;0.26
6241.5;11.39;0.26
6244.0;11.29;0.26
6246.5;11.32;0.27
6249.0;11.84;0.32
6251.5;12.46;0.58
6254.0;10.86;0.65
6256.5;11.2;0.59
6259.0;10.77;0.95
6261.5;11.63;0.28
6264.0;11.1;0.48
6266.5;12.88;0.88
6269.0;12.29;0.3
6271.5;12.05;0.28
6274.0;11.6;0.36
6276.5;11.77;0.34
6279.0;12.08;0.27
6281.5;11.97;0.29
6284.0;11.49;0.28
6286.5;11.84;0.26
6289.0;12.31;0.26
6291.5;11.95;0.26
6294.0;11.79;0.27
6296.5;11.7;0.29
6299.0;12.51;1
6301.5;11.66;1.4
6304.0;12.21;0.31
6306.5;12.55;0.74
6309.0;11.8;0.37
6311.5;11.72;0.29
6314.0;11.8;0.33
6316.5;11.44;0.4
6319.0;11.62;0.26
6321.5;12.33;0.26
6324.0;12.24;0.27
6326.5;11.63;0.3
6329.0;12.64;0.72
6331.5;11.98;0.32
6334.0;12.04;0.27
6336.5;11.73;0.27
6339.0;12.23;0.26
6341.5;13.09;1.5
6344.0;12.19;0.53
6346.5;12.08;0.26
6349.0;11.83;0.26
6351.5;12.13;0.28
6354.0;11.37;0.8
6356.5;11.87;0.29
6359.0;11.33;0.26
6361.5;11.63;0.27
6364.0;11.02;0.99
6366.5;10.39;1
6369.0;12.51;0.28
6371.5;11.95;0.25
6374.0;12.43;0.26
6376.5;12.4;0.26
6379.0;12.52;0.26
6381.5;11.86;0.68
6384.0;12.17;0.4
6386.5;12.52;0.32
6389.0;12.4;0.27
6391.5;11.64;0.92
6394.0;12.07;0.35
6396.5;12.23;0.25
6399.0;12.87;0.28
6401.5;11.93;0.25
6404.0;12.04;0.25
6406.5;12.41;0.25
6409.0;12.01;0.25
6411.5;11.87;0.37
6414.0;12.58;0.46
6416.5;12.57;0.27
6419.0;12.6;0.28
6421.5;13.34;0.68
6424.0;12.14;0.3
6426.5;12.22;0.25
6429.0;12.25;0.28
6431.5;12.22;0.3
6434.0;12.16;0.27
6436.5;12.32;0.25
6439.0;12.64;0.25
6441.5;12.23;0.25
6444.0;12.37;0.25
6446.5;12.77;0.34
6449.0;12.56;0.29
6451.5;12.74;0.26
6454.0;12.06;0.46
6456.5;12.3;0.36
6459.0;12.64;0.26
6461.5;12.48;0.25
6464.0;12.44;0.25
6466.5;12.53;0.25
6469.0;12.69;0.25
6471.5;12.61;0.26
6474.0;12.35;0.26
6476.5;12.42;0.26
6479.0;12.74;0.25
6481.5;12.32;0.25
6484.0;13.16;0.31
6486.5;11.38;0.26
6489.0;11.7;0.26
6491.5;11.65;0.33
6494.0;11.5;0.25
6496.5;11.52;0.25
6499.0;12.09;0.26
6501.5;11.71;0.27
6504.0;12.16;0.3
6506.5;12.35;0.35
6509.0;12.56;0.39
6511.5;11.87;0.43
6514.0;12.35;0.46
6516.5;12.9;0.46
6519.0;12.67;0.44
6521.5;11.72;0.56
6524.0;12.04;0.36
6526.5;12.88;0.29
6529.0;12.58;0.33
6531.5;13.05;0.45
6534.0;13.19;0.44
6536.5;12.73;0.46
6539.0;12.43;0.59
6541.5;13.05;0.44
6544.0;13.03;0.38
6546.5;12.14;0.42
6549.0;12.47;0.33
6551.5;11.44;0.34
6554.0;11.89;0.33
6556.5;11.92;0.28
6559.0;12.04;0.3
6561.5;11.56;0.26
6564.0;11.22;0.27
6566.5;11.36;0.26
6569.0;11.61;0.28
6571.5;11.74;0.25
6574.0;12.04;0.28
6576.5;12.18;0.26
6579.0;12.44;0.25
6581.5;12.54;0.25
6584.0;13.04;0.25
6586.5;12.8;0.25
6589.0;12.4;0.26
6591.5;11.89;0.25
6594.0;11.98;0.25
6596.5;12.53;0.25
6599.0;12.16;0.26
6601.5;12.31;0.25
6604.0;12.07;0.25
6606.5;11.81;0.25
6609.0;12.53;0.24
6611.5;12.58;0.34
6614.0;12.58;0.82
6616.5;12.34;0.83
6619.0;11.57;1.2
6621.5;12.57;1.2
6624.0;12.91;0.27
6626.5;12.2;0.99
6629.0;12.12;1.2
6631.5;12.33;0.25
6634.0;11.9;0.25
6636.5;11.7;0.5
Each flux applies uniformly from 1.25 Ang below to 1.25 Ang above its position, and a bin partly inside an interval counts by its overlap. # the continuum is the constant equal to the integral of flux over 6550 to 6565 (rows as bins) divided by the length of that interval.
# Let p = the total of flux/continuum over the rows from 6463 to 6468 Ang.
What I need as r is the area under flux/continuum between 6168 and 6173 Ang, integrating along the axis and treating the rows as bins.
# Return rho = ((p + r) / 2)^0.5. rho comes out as 1.872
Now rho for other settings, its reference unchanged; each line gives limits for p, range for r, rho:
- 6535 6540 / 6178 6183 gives 1.895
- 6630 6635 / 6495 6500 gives 1.885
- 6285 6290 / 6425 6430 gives 1.909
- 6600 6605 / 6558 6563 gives 1.885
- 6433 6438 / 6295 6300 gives 1.904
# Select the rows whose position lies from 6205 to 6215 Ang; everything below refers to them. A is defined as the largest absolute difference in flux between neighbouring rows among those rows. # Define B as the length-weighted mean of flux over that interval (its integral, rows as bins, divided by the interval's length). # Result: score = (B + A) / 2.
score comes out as 6.2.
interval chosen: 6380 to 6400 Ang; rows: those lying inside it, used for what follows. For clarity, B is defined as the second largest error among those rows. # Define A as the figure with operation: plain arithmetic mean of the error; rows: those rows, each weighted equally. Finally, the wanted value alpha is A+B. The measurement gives 1.11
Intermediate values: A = 0.434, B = 0.68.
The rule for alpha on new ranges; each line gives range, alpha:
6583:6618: 1.16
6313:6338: 0.74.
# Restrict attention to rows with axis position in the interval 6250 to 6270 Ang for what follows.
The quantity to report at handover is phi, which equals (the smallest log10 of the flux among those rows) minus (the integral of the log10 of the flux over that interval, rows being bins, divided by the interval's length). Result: -0.033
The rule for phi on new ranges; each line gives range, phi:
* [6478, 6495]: -0.025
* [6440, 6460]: -0.014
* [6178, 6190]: -0.020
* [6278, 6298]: -0.015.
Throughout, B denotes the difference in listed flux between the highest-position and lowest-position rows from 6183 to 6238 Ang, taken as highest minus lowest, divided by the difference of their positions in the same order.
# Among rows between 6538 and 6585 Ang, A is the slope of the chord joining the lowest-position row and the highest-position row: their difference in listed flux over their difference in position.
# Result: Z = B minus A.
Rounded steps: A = 0.0136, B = -0.01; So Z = -0.024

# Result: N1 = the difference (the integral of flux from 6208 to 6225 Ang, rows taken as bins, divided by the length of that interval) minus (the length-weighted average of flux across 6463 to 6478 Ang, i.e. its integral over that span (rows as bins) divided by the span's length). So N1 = -1.0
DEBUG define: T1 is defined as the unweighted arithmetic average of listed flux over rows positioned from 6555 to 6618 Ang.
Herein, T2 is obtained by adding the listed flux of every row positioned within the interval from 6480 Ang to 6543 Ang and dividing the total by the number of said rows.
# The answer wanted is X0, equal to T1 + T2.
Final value 24.4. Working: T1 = 12.1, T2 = 12.30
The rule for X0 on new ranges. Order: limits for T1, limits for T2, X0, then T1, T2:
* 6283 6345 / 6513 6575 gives 24.3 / 12.0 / 12.24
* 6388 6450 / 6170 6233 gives 24.1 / 12.3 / 11.75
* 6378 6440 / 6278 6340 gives 24.3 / 12.3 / 11.97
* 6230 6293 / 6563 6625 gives 23.9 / 11.6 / 12.21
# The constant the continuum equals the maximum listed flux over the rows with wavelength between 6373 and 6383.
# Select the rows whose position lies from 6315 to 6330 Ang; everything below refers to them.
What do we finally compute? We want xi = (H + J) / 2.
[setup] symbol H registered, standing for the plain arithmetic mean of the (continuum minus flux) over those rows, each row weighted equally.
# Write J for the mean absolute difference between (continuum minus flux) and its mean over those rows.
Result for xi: 0.48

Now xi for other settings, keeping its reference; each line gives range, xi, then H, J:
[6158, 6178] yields 0.59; 0.8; 0.37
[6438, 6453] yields 0.07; 0.0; 0.17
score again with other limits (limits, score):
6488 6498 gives 5.9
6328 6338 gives 6.4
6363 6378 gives 7.0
